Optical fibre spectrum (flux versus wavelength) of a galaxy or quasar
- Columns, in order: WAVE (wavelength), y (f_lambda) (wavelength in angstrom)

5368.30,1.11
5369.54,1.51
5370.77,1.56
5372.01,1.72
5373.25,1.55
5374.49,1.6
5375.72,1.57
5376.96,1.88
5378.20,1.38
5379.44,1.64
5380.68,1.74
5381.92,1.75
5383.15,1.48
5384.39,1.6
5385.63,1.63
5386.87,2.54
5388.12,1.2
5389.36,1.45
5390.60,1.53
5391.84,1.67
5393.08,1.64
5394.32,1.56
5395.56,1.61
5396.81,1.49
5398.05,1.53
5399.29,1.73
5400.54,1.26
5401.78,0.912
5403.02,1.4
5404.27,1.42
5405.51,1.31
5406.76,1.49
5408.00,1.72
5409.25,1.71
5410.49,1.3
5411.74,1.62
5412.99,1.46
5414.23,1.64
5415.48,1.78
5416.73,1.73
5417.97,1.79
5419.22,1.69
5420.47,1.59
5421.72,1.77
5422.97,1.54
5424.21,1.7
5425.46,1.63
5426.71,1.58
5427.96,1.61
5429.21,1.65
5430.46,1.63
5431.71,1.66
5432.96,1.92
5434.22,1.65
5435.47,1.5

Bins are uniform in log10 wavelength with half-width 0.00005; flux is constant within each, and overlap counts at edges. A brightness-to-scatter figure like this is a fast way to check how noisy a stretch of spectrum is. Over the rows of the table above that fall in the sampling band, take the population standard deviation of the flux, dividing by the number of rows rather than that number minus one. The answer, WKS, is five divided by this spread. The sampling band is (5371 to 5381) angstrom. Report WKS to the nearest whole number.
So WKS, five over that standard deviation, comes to 36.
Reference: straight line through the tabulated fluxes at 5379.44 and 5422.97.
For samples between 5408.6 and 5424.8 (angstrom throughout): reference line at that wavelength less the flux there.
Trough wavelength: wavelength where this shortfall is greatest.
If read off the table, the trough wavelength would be 5410.49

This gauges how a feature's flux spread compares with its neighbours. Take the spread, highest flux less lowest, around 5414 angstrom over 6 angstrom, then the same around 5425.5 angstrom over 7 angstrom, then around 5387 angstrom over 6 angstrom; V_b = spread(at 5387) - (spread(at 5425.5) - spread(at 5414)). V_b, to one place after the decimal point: 1.5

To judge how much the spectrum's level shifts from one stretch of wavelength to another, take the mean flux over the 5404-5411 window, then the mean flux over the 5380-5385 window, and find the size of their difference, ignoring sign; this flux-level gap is 0.15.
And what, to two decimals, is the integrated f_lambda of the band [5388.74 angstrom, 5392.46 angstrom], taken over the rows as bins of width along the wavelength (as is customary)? 5.77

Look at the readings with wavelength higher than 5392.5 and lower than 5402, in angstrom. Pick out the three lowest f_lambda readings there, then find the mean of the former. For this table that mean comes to 1.22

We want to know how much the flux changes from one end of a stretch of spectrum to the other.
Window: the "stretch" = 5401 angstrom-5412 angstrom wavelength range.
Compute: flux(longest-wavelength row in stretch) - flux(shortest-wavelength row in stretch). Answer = 0.71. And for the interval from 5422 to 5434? 0.38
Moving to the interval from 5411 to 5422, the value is 0.15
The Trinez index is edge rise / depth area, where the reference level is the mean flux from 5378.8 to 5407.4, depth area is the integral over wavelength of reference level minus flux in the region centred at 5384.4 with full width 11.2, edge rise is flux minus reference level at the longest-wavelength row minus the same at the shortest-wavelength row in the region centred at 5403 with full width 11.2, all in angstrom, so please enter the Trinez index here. -0.14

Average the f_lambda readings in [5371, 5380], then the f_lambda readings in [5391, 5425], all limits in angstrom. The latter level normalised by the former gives 0.96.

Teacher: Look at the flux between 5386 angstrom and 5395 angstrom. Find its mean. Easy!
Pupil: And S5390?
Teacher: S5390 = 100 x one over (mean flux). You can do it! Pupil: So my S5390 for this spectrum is 60.4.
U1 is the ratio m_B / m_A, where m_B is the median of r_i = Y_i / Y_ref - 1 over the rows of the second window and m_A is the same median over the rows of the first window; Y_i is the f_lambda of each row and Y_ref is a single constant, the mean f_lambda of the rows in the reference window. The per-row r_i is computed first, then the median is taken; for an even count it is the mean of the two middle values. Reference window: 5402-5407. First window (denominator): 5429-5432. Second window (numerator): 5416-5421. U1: 1.2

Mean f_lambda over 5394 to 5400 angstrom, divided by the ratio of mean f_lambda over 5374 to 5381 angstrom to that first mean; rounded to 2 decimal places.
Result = 1.53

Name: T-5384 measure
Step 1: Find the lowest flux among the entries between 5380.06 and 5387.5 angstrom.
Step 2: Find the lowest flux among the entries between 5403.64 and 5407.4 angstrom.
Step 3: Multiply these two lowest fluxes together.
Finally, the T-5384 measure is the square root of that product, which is 1.39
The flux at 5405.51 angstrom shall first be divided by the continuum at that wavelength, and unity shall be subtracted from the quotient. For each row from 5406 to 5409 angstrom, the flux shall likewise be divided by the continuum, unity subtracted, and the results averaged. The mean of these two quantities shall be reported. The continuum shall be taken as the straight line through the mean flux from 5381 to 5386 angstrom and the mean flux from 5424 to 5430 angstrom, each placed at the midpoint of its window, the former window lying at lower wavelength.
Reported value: -0.10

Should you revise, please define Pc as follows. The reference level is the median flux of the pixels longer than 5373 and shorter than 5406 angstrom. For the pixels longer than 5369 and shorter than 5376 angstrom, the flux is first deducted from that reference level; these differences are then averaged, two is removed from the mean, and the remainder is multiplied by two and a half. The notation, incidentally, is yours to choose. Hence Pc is -5.1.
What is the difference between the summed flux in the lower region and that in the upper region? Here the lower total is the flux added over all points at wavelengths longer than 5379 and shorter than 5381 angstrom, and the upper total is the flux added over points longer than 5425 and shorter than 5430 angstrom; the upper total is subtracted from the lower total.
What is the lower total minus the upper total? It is -3.1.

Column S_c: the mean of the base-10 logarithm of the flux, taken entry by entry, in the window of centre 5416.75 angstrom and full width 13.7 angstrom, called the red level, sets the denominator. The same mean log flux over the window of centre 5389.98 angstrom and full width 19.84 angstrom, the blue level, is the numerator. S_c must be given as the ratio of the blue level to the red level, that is 1.0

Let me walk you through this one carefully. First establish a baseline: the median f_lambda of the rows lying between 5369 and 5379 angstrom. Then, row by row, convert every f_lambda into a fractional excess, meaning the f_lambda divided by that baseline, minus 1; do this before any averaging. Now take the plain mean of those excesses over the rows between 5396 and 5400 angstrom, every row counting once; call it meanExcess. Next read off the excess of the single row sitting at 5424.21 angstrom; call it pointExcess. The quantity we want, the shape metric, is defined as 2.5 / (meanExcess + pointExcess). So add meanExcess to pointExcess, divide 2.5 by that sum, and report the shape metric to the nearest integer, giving 26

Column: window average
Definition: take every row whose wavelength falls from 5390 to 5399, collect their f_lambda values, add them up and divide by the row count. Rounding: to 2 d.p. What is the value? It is 1.58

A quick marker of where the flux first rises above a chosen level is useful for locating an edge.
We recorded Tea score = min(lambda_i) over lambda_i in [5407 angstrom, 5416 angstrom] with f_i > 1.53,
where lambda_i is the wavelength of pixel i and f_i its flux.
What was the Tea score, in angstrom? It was 5408.00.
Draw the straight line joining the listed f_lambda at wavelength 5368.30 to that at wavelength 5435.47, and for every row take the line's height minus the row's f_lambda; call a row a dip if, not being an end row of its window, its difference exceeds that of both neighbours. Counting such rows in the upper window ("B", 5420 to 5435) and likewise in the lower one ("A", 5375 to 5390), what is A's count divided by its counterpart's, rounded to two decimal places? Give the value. 1.00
